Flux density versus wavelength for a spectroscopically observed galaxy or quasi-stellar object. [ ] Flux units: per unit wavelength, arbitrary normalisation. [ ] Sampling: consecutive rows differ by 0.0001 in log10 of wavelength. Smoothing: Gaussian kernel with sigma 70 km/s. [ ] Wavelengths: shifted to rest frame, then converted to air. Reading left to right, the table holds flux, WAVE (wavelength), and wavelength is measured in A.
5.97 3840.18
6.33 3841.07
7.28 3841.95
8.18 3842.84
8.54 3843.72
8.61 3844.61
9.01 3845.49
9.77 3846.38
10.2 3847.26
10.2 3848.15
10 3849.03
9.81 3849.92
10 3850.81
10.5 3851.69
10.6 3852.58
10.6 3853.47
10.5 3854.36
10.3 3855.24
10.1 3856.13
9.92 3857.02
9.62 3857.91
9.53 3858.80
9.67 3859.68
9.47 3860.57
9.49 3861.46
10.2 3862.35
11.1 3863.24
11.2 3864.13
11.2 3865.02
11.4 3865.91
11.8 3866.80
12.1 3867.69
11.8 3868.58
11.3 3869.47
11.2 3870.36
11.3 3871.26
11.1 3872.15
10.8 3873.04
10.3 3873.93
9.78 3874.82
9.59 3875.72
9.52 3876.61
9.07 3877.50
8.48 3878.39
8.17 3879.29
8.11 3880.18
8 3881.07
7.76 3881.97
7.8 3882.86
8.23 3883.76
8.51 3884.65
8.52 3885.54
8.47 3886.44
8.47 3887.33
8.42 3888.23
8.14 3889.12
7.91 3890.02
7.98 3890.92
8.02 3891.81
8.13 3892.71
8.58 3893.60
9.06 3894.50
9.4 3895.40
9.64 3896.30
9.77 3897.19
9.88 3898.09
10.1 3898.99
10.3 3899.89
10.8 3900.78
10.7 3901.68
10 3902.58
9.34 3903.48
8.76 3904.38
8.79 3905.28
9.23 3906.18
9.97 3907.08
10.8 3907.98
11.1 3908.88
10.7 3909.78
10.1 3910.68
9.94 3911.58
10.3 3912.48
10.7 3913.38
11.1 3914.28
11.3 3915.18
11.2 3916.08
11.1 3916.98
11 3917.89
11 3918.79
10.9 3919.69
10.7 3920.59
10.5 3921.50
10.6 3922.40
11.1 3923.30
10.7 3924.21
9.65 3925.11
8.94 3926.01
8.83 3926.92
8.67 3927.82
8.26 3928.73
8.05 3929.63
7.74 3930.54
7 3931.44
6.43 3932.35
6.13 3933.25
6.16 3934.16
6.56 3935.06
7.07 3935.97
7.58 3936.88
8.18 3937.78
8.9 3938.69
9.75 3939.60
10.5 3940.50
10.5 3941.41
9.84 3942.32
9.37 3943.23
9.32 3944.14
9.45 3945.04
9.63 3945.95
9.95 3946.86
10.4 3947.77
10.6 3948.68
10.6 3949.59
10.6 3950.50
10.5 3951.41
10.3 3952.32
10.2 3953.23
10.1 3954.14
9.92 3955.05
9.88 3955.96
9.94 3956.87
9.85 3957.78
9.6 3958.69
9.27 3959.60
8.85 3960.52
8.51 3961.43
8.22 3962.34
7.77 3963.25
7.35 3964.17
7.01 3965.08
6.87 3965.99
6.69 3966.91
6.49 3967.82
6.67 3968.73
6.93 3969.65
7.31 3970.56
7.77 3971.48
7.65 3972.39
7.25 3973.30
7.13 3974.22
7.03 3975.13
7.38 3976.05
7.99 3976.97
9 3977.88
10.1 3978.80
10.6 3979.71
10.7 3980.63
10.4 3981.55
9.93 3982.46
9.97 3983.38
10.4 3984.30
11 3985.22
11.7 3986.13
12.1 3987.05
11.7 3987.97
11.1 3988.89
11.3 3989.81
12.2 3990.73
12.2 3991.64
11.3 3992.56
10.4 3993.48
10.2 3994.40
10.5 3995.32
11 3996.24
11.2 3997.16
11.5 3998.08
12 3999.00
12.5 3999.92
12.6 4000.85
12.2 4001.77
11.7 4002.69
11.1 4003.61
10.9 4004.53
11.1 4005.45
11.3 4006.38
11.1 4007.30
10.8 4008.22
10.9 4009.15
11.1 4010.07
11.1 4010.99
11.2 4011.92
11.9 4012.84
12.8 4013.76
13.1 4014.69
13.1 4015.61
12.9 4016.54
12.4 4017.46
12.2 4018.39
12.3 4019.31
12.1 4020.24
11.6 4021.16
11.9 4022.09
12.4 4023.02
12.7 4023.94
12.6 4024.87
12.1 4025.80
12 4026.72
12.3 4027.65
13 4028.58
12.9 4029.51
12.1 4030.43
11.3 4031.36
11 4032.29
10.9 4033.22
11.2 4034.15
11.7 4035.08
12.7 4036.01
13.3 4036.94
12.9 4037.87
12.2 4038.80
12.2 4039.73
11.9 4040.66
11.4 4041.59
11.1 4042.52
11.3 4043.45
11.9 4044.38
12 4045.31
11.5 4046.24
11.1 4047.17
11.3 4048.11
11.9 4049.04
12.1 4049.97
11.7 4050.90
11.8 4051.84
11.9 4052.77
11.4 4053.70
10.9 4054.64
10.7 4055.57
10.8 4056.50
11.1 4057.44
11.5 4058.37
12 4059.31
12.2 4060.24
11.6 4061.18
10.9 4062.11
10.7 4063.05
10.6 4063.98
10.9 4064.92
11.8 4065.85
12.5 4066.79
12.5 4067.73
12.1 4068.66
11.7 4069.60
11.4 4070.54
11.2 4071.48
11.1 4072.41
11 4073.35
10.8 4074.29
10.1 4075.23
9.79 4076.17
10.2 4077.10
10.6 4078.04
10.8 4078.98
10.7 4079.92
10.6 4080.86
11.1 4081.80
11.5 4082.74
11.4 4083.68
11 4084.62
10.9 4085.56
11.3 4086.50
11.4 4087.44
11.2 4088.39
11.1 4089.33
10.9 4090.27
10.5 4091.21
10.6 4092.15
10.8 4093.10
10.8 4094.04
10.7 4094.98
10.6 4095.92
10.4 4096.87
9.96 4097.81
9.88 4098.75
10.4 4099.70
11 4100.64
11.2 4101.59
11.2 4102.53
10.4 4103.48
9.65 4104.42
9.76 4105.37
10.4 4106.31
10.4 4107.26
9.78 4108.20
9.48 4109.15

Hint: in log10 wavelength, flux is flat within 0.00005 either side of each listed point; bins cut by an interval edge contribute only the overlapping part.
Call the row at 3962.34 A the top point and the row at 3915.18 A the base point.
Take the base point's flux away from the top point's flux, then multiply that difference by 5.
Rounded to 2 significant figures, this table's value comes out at -15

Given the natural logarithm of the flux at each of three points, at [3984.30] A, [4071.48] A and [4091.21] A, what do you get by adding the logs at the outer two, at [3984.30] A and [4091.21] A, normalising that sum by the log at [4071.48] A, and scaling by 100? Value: 194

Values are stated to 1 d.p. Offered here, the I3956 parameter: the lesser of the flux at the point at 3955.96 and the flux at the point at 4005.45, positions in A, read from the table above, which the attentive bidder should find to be 9.9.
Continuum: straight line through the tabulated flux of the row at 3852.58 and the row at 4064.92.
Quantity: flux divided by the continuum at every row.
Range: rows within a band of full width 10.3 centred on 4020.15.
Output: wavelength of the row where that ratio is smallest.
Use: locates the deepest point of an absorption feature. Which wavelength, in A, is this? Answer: 4021.16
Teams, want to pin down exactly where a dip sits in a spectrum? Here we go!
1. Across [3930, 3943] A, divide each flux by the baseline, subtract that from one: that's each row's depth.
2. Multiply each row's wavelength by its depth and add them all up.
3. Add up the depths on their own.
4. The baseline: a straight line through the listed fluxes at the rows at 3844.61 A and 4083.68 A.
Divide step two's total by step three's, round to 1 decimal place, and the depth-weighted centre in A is 3933.6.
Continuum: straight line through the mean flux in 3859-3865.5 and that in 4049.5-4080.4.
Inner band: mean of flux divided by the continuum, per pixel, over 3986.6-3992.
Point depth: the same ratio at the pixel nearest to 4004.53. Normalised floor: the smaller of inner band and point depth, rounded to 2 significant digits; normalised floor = 0.99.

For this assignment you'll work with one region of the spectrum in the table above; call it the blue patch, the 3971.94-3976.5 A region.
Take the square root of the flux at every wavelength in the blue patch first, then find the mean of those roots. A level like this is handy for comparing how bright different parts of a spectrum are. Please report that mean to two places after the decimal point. 2.70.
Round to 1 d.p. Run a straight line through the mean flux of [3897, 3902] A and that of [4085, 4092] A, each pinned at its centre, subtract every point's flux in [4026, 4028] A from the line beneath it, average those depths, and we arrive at -1.4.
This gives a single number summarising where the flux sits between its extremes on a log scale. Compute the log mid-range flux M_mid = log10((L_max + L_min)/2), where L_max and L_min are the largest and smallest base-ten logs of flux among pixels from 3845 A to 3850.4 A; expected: -0.008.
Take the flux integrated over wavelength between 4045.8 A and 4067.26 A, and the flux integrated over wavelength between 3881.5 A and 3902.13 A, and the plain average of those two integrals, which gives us 214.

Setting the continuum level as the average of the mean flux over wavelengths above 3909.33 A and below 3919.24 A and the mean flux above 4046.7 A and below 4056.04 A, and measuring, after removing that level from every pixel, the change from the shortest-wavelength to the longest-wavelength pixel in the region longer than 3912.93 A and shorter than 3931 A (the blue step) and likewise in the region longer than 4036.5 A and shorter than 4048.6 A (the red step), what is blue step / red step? 1.5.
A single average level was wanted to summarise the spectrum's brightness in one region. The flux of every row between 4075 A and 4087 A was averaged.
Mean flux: 10.8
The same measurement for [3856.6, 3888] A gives 9.8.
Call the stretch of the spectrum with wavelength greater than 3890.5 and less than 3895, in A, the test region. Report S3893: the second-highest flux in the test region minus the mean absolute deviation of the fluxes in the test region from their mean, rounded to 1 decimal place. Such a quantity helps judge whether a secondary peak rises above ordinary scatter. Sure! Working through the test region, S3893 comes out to 8.2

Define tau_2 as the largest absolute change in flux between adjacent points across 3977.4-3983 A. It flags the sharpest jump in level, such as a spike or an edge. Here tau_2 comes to 1.10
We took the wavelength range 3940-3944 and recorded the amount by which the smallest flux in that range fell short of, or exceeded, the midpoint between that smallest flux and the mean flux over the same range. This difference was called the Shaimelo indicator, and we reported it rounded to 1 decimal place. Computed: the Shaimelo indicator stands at -0.3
